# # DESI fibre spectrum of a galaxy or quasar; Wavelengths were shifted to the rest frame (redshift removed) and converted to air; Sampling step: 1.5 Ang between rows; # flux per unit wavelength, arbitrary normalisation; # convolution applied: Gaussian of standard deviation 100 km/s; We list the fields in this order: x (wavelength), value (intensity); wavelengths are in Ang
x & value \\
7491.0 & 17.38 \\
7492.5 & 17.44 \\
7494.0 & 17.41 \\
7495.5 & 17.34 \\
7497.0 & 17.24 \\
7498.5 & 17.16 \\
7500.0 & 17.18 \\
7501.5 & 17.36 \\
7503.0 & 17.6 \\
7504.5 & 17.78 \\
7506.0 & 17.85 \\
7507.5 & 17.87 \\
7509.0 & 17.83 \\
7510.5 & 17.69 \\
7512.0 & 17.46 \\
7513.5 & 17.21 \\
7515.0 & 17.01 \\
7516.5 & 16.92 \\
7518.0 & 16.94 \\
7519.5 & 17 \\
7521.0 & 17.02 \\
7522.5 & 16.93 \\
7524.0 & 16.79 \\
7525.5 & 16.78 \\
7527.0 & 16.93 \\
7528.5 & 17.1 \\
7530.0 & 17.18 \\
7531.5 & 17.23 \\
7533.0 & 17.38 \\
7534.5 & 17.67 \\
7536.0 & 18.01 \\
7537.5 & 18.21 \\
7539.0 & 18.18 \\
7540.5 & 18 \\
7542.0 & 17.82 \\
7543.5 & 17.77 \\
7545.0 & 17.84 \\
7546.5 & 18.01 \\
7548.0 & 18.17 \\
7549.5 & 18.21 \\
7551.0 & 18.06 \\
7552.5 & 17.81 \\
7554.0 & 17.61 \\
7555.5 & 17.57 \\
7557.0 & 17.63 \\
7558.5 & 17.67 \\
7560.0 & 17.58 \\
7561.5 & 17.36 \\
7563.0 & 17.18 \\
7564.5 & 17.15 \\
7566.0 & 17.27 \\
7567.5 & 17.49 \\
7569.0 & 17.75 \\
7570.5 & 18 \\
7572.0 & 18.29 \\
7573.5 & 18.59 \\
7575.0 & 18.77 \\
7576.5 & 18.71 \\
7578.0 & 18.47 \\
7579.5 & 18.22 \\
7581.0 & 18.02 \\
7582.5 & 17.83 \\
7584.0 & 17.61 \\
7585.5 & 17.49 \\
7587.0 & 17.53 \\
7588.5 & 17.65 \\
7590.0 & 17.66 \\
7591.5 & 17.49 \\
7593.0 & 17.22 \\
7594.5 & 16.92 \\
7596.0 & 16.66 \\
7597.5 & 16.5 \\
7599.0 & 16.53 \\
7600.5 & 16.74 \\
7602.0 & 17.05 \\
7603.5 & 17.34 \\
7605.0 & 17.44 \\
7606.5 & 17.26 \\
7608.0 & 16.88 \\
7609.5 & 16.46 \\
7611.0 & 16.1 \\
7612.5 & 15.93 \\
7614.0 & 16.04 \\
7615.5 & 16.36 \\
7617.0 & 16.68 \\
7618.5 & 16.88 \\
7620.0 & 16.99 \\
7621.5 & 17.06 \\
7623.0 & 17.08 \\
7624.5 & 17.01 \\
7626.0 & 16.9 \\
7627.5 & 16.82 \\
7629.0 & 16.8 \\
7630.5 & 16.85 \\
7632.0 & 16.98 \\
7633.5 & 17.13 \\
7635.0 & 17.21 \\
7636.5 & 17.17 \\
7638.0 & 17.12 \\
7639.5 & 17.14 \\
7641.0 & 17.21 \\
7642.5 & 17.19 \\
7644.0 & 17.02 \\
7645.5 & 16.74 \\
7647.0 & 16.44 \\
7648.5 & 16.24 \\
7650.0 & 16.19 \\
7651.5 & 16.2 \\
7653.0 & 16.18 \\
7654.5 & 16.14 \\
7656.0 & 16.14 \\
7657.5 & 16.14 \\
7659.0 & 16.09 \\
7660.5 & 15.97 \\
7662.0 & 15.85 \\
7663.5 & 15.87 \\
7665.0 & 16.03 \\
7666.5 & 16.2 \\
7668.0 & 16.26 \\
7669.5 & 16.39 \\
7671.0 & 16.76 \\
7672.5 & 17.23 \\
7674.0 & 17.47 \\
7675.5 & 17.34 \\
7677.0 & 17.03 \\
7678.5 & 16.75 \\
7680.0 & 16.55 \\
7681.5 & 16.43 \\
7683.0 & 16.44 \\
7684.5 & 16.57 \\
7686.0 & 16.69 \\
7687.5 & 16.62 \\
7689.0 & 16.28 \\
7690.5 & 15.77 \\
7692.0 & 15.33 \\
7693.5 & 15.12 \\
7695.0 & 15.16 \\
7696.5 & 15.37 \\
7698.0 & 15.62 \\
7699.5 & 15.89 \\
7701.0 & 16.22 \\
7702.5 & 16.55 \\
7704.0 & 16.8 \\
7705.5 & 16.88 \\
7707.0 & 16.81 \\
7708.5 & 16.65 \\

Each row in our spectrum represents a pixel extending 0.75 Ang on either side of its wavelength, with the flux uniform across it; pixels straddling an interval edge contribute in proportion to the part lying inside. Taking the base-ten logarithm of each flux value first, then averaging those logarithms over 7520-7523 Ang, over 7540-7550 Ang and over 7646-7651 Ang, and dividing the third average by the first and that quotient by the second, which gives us 0.79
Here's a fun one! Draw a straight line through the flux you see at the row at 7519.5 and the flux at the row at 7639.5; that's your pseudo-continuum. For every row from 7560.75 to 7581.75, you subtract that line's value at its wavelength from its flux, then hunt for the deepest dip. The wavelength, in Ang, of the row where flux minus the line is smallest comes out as 7564.5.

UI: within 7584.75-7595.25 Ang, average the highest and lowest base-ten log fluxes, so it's 1.238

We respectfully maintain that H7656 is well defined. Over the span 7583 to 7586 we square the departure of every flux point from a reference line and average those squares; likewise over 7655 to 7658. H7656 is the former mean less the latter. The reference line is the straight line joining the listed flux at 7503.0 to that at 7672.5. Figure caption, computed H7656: -1.2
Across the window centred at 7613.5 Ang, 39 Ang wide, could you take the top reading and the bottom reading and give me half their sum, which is 16.7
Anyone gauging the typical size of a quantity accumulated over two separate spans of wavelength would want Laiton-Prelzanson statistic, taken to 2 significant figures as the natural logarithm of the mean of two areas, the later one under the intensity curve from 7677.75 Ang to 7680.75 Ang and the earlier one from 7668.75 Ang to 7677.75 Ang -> 4.6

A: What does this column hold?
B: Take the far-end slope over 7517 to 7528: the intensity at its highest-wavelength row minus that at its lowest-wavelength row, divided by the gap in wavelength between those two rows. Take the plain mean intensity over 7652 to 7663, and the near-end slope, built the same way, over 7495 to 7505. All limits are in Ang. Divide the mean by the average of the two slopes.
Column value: 673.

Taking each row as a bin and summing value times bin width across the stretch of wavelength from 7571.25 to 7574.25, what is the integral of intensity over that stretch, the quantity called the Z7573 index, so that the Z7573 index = 55.3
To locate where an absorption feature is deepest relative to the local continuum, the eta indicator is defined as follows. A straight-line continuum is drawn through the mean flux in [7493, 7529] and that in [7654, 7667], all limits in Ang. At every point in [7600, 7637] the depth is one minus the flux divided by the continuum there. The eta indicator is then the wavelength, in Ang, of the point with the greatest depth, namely 7612.5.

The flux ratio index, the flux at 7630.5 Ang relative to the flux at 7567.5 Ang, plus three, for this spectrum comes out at 3.963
